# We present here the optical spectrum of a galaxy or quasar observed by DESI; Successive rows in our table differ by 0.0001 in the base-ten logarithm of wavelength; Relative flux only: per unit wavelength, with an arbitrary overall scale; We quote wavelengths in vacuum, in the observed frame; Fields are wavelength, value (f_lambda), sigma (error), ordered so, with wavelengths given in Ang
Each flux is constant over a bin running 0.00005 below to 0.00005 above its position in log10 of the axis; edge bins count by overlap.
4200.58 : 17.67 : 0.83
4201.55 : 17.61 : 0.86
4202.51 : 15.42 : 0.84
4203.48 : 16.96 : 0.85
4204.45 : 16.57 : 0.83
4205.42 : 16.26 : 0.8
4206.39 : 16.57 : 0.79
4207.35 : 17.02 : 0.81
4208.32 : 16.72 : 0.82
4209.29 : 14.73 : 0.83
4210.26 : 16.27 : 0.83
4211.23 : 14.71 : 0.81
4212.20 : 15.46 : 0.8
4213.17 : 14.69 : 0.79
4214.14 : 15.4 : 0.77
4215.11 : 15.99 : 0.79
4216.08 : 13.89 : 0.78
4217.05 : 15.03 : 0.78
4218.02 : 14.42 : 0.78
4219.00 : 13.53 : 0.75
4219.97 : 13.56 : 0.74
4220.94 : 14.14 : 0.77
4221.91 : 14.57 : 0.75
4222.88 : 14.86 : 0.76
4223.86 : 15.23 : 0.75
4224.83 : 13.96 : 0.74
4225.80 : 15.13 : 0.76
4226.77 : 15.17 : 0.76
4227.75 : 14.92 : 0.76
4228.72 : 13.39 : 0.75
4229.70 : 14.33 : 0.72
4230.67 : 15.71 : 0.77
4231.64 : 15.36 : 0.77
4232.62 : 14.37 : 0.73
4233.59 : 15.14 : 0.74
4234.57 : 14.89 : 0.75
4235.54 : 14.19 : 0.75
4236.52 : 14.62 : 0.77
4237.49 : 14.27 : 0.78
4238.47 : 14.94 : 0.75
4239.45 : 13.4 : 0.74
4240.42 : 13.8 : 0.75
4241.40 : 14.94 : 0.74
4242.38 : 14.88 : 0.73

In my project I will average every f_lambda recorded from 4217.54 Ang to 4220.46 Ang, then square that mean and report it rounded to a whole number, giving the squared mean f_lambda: 191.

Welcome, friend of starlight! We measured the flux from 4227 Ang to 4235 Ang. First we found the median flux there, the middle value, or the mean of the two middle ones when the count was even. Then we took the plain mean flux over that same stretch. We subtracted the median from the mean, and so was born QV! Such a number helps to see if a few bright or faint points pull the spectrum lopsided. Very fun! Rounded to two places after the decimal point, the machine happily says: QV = -0.14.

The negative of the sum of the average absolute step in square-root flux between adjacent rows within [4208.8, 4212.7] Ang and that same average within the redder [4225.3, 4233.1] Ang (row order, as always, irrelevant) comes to -0.27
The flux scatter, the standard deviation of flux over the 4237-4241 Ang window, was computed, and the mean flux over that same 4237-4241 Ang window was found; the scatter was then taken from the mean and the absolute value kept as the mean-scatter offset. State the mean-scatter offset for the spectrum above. 13.5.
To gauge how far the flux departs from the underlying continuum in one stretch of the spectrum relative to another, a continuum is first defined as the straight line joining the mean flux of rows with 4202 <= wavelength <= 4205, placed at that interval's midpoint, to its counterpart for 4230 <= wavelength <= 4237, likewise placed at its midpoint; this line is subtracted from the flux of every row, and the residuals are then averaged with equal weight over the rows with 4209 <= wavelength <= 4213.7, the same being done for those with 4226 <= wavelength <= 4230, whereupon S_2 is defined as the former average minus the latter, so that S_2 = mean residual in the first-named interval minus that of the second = -0.1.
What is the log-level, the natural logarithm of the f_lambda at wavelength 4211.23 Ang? 2.69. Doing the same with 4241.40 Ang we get 2.70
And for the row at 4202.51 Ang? 2.74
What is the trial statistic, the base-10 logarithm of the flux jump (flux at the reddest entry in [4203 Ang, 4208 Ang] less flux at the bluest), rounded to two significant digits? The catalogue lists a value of -1.2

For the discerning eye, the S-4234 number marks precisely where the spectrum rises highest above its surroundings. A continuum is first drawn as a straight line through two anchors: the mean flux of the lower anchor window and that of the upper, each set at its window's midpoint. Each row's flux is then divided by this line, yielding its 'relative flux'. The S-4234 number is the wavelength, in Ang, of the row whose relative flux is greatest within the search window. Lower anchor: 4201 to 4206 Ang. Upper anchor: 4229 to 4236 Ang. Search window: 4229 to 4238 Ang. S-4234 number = 4230.67 Ang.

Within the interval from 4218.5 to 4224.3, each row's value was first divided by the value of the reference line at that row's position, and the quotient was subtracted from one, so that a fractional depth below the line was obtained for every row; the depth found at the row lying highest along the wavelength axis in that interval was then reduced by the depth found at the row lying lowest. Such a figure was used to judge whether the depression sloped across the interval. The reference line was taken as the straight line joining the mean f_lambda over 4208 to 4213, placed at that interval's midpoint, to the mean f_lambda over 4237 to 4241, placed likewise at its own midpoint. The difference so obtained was -0.13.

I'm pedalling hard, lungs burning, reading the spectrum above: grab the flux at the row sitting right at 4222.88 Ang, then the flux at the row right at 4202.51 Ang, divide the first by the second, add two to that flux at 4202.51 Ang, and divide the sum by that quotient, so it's 18.1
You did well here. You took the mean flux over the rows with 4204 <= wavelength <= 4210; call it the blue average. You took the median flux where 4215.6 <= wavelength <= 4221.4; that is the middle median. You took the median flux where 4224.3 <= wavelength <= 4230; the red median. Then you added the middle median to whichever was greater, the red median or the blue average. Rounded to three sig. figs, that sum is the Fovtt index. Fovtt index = 30.3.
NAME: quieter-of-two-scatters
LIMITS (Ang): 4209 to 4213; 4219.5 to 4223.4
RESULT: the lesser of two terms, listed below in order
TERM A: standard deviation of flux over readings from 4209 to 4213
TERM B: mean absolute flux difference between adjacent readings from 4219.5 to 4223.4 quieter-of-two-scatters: 0.43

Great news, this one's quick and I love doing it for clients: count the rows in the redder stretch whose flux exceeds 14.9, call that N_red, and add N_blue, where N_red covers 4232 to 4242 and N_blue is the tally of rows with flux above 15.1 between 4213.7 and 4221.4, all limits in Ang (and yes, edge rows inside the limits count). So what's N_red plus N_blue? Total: 5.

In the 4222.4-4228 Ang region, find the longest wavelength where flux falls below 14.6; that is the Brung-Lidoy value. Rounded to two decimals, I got 4224.83 Ang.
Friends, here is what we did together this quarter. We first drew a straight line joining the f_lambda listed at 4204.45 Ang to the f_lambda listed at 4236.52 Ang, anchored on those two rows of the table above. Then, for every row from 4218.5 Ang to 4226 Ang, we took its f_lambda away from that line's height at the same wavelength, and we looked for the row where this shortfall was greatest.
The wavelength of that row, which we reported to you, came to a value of 4219.00 Ang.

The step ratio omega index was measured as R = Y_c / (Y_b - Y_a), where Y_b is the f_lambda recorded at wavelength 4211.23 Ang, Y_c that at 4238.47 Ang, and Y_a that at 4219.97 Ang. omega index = 13.0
